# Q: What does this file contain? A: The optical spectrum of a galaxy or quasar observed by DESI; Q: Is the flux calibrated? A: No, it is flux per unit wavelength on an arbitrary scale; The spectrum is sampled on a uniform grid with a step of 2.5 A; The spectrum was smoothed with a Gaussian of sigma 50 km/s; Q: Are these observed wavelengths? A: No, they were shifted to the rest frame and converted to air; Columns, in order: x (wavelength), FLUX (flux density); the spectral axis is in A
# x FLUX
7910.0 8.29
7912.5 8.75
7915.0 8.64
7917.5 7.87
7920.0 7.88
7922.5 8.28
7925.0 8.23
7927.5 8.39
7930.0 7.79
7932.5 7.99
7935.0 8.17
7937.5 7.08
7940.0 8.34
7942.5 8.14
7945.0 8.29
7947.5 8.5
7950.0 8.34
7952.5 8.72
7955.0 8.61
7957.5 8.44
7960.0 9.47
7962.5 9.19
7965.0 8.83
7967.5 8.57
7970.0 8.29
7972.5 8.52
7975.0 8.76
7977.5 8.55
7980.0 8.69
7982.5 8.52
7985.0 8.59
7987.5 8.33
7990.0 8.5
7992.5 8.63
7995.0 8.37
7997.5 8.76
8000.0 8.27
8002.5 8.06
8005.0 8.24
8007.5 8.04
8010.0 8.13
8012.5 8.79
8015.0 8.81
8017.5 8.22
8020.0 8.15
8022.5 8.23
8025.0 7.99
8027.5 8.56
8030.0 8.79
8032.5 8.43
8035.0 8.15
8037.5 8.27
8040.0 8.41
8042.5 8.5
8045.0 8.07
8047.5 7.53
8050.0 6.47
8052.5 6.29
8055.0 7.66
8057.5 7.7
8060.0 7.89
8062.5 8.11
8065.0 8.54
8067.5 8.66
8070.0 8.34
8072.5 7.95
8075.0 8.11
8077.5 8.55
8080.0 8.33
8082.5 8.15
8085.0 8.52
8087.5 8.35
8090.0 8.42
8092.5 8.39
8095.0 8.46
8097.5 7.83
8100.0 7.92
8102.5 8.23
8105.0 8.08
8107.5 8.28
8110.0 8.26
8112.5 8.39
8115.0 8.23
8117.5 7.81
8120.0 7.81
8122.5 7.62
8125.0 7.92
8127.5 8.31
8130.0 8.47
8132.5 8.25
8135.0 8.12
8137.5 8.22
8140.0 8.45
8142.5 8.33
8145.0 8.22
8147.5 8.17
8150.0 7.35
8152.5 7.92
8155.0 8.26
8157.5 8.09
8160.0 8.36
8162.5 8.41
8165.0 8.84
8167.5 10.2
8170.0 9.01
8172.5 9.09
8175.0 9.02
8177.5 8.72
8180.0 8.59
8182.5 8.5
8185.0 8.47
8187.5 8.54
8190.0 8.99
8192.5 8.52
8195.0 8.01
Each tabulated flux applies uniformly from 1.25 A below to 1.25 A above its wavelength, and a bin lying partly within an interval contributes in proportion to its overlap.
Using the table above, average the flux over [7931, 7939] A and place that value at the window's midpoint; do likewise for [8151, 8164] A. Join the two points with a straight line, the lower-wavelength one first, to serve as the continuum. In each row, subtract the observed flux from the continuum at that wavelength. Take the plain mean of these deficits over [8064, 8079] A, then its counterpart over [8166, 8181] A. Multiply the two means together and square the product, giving 0.08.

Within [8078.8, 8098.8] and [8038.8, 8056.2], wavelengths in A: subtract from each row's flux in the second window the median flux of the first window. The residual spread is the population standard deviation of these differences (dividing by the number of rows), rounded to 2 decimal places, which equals 0.82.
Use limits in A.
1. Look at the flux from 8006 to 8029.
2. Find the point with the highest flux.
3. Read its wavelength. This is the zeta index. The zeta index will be 8015.0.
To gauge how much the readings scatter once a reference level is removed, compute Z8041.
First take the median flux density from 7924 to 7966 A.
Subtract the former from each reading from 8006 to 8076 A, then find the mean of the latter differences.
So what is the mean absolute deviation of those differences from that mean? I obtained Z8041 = 0.39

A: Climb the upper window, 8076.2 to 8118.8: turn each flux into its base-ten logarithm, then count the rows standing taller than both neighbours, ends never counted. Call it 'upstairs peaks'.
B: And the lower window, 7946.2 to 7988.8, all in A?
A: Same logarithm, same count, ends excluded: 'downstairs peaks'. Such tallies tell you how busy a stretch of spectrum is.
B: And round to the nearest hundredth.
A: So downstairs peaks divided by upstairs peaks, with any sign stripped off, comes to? 0.83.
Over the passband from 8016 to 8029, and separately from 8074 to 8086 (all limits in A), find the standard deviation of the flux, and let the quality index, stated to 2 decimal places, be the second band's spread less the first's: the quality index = 0.00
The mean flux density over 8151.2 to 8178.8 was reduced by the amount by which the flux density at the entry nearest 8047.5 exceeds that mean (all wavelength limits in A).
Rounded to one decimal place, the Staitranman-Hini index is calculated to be 9.9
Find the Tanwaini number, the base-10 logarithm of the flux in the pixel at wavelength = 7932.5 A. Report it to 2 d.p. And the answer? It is 0.90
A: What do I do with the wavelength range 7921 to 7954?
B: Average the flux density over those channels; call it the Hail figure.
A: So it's 8.17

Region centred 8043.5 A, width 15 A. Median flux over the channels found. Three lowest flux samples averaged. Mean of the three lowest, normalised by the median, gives 0.900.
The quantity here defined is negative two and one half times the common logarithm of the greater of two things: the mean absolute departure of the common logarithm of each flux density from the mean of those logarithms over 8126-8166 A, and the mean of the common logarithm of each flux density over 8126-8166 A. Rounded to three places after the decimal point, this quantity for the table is 0.096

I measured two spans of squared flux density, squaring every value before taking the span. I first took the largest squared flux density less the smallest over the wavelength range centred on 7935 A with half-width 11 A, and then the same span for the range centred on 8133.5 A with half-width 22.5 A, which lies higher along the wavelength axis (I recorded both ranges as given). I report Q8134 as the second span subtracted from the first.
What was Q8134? 3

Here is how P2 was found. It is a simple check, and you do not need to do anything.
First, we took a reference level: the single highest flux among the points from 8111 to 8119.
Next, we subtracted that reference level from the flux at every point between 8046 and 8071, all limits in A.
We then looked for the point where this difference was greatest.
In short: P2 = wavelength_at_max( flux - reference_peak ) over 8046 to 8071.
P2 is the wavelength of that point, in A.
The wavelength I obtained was 8067.5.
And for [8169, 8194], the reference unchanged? 8172.5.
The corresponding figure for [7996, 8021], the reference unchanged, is 8015.0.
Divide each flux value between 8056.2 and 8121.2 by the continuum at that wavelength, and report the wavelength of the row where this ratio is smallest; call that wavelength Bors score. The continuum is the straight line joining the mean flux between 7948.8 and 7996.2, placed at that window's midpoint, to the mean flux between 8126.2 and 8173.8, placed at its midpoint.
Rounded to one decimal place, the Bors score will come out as 8057.5 A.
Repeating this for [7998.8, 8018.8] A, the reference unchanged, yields 8007.5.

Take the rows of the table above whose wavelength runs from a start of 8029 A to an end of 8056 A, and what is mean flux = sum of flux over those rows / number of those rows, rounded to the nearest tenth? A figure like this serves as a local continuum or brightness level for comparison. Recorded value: 7.9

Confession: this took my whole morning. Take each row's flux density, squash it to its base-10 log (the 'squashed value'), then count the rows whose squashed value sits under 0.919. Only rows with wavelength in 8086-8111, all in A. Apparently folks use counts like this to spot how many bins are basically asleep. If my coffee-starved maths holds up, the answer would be 6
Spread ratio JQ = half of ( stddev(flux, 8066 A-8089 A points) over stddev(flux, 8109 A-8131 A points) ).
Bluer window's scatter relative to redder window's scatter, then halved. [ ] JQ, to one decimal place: 0.4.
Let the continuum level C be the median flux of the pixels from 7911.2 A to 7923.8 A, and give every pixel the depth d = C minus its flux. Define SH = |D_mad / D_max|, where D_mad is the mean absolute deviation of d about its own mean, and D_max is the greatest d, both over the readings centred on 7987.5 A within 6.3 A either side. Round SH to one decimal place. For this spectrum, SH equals 1.6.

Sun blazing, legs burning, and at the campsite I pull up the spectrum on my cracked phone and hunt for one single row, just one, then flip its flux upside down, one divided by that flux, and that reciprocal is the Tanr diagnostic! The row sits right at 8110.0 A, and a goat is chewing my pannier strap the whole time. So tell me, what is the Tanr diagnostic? 0.121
